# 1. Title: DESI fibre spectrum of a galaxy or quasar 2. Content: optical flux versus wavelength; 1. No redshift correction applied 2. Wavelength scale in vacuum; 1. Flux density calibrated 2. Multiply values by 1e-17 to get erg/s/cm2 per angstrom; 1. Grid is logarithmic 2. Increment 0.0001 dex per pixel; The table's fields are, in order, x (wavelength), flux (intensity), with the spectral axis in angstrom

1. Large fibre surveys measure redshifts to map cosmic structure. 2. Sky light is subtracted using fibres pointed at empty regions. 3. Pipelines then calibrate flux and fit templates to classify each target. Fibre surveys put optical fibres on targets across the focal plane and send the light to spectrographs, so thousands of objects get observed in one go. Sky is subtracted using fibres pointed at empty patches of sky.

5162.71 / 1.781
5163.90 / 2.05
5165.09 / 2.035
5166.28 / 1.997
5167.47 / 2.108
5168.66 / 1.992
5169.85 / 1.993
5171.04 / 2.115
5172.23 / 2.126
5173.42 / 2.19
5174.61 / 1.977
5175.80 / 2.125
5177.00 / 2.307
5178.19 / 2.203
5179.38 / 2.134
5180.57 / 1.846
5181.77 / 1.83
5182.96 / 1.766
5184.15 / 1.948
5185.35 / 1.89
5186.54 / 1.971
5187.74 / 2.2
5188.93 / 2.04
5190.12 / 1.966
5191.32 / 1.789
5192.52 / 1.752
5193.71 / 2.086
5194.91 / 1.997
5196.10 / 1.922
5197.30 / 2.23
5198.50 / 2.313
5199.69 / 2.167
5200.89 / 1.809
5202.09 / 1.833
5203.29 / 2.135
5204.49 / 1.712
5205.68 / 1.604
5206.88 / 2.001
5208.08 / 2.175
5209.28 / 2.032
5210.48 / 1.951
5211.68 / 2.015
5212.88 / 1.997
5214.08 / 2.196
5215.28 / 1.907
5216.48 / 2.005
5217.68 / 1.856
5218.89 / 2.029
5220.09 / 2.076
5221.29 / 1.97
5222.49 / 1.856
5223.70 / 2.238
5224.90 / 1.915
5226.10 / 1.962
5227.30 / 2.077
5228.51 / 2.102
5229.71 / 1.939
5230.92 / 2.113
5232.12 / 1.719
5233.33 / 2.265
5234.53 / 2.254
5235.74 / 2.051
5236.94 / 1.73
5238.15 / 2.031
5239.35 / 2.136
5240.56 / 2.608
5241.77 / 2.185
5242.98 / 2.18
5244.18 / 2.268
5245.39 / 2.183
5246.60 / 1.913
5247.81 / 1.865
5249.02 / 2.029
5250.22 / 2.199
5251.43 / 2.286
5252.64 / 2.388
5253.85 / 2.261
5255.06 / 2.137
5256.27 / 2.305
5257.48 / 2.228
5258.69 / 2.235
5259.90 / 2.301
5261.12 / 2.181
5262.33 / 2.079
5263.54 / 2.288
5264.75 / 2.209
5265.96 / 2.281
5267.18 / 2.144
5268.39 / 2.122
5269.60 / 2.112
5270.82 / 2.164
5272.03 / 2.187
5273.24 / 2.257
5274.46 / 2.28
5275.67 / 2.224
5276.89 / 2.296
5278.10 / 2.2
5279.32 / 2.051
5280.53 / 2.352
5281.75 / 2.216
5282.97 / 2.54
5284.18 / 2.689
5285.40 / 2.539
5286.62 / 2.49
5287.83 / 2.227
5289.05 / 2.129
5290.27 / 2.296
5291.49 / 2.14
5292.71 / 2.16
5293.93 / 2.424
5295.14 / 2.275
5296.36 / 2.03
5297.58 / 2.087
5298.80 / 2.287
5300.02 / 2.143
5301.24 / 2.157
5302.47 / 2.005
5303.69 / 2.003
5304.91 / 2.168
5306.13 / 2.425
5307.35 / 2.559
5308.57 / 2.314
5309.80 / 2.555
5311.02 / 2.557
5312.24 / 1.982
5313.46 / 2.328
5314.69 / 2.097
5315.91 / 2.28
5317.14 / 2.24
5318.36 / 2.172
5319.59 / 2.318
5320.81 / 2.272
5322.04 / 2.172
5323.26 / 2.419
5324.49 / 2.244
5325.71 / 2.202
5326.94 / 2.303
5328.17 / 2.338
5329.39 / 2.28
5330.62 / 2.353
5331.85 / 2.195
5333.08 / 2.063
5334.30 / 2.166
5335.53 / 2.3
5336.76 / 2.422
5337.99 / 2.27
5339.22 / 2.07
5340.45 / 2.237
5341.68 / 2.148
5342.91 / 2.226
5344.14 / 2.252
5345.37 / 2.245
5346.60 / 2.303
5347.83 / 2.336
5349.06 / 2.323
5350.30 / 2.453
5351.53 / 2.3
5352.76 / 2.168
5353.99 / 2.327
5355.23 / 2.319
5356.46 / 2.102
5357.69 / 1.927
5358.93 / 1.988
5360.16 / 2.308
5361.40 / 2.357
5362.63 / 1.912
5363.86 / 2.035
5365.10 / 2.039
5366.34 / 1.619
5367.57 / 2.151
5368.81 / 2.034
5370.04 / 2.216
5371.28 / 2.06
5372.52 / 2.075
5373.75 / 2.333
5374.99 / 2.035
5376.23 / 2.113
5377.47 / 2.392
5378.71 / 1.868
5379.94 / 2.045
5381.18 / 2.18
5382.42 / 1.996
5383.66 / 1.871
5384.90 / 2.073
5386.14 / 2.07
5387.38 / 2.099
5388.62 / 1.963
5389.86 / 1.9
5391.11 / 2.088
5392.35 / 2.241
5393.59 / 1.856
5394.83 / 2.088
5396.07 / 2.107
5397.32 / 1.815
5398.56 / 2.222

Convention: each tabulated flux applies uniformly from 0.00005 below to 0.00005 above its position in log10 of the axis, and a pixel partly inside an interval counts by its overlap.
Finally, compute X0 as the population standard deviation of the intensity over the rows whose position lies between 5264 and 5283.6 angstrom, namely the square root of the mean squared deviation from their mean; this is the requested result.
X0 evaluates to 0.110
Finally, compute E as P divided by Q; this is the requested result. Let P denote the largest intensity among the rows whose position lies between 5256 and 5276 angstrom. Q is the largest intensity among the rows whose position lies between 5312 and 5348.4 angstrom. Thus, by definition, 0.95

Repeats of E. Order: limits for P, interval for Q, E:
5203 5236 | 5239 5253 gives 0.87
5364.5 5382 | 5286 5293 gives 0.96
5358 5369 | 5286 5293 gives 0.95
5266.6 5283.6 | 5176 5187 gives 1.10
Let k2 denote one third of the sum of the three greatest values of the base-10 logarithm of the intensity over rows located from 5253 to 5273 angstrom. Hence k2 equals 0.361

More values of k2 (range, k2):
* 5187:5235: 0.357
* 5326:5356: 0.382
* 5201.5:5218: 0.336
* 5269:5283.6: 0.379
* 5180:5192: 0.316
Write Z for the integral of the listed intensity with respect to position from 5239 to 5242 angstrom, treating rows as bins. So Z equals 7.0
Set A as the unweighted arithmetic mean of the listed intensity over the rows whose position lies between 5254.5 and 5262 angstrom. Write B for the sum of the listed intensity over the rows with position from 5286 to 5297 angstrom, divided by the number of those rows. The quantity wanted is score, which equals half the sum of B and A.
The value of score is 2.24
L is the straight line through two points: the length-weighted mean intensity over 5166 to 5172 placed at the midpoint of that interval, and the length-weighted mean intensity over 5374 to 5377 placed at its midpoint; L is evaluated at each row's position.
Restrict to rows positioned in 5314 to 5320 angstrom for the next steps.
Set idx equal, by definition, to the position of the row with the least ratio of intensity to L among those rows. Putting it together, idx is 5314.69 angstrom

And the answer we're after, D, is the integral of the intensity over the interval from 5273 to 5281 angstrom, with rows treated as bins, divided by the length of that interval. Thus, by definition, 2.23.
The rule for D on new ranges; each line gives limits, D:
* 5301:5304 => 2.04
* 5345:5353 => 2.31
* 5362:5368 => 1.95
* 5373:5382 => 2.14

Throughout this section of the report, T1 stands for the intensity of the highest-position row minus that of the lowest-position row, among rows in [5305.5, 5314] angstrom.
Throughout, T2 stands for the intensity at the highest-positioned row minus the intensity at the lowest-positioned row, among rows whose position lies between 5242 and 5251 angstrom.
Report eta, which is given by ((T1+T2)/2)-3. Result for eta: -3.04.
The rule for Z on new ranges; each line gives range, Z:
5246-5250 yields 7.9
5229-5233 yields 7.8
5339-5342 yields 6.5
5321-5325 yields 9.1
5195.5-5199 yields 7.5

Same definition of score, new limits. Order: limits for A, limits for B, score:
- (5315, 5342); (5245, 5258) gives 2.21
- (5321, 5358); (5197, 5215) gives 2.13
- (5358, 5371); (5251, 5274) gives 2.14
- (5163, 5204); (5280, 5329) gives 2.15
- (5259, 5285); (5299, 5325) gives 2.25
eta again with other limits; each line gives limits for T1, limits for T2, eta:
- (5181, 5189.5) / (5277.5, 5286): -2.73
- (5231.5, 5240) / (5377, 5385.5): -2.95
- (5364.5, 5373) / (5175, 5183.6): -3.16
